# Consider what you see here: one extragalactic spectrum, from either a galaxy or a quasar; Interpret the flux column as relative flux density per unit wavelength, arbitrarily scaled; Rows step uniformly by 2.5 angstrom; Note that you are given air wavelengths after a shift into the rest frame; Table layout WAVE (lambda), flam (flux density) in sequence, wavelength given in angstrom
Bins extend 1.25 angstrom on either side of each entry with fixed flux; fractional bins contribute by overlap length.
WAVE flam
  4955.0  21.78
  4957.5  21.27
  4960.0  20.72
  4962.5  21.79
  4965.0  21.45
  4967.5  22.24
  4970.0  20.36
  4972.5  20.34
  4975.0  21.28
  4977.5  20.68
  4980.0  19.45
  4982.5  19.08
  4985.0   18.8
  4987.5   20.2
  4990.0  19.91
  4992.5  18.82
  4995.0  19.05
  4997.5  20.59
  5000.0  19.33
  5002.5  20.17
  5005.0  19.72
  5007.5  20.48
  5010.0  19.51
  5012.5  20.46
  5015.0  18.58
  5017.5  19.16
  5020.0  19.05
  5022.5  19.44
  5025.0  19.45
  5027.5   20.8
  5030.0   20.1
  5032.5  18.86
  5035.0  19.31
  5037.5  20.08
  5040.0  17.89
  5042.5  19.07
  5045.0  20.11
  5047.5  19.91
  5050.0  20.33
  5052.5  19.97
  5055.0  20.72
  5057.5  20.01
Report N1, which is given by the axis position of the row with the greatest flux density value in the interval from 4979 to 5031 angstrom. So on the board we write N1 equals 5027.5 angstrom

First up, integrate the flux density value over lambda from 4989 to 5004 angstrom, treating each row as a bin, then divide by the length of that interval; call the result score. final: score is 19.6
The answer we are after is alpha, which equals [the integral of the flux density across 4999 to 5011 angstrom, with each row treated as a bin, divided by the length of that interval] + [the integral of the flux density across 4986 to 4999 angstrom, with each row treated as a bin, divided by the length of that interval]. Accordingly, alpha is 39.5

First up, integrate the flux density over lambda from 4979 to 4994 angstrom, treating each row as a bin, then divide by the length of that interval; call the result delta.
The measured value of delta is 19.37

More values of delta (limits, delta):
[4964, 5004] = 20.10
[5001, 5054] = 19.64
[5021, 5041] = 19.51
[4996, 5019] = 19.76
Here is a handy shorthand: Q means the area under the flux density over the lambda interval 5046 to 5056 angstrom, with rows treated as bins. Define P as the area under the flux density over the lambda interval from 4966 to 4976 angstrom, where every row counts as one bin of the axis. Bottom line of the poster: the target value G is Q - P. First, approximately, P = 211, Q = 202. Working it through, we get -8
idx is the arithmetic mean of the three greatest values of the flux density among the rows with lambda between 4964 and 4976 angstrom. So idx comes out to 21.7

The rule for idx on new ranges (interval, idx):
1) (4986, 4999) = 20.2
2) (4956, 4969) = 21.8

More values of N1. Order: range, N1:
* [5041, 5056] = 5055.0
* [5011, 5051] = 5027.5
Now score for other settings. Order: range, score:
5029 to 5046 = 19.3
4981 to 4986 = 19.0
